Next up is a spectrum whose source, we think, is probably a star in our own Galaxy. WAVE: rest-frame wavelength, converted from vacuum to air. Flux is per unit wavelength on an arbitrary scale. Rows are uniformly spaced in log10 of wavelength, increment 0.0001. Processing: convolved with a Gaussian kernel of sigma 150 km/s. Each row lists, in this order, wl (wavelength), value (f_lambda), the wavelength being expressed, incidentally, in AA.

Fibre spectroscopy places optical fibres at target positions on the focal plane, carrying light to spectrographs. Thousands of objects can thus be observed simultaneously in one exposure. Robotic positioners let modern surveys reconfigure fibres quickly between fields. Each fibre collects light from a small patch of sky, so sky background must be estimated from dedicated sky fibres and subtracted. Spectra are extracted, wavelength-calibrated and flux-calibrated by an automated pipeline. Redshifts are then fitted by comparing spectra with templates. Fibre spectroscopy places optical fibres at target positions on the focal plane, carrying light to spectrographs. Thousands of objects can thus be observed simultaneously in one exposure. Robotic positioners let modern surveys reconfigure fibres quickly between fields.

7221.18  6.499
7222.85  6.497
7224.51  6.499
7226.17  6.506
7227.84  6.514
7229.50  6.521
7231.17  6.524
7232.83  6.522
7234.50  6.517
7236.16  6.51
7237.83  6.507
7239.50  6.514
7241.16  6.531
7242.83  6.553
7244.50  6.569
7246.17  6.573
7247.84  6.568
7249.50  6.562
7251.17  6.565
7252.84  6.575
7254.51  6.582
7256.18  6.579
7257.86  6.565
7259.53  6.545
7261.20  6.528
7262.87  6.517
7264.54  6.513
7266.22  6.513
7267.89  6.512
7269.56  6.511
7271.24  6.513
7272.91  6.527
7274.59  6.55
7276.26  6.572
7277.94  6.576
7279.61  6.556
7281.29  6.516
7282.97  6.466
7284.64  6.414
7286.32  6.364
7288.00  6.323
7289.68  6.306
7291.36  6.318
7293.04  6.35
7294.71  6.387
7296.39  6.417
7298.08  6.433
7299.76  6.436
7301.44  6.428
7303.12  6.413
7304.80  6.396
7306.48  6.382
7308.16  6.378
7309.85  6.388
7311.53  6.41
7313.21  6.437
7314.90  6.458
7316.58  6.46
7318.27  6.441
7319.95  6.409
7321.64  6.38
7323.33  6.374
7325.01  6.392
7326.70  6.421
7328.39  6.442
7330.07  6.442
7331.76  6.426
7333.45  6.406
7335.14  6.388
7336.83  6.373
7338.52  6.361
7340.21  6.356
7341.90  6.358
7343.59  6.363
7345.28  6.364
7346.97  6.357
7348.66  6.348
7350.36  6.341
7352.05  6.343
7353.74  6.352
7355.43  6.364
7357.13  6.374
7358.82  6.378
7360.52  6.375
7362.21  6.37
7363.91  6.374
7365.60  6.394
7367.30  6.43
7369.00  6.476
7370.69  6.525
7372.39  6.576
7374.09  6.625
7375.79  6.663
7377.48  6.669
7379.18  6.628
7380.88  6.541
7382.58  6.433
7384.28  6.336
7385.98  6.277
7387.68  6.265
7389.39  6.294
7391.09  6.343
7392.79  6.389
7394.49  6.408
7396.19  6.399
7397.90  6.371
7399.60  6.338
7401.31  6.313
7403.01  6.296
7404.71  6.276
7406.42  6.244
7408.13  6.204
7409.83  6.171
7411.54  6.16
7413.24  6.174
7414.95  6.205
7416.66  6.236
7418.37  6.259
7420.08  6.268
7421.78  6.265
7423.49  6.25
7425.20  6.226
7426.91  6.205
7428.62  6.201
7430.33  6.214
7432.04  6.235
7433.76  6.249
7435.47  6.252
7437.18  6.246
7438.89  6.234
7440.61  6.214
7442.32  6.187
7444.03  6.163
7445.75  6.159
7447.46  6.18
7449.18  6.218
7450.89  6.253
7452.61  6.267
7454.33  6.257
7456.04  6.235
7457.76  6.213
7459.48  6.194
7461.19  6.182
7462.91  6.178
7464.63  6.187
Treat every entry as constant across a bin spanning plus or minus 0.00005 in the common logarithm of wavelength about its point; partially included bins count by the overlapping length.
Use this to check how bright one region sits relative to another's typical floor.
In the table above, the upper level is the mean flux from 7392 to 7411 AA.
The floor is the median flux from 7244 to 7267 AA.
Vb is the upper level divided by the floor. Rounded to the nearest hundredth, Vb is 0.96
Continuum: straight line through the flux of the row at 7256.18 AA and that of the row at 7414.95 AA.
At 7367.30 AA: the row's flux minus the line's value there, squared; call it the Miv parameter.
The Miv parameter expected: 0.013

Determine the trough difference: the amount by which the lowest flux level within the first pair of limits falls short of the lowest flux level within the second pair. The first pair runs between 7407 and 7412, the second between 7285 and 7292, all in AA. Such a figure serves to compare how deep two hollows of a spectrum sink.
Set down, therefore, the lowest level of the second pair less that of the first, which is 0.15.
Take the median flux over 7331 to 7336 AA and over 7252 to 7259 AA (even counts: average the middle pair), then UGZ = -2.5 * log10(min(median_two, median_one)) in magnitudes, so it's -2.02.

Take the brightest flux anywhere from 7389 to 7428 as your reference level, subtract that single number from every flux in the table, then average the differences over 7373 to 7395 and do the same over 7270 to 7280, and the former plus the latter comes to 0.18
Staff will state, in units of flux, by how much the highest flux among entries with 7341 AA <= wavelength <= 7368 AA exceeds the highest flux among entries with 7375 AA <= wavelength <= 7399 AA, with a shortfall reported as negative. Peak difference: -0.24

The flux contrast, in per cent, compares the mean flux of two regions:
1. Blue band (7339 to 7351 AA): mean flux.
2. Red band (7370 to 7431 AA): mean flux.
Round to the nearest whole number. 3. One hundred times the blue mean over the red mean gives 100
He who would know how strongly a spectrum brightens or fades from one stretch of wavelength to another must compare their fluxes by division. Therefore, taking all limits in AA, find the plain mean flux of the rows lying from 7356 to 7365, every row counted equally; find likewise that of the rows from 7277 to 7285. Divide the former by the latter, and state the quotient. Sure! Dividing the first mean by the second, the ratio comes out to 0.98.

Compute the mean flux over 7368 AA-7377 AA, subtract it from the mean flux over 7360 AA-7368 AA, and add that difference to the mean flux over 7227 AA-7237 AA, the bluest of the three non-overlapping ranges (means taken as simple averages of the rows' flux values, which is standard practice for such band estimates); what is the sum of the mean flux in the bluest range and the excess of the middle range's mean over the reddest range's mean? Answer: 6.33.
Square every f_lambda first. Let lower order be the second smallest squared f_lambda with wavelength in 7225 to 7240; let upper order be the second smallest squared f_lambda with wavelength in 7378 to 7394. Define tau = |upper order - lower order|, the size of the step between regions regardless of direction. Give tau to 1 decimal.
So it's 2.9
